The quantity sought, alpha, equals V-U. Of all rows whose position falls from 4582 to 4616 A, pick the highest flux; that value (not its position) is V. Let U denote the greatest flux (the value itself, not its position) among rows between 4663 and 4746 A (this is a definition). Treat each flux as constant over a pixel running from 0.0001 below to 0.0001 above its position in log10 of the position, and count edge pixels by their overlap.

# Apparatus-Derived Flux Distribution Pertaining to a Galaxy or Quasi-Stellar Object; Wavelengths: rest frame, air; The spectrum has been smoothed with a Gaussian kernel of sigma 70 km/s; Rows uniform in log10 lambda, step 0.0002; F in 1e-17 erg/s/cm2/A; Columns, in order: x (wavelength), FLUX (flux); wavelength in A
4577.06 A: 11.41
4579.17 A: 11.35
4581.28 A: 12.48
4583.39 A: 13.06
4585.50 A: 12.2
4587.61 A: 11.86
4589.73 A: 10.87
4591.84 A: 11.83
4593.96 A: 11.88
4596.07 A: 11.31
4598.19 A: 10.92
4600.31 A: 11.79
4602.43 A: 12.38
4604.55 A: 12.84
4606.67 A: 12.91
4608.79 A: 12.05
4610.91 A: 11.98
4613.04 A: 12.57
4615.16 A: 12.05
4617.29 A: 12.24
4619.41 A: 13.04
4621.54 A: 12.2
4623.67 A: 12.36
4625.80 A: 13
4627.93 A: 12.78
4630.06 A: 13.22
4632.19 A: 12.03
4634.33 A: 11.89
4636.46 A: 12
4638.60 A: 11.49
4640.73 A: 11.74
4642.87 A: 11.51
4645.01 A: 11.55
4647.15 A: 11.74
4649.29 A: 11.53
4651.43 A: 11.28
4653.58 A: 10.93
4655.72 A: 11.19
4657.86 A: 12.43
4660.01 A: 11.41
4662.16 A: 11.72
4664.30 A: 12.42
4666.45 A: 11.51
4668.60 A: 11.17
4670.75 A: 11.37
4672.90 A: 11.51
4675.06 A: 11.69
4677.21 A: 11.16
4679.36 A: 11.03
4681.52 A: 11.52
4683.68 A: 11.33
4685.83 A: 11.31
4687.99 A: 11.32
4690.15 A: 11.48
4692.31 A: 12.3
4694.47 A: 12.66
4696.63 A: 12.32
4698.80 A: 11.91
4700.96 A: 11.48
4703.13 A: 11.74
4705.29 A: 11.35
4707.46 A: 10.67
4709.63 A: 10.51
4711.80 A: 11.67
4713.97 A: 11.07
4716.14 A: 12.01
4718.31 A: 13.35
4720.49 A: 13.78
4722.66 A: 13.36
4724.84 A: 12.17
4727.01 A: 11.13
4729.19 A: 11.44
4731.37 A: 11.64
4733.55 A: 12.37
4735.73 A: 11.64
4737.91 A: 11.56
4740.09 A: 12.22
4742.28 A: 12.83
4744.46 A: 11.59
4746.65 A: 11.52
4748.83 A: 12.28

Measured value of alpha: -0.7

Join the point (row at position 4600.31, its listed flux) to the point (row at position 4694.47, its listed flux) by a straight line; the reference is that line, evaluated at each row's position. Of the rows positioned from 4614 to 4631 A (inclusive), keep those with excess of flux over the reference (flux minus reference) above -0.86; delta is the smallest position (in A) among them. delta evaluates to 4615.16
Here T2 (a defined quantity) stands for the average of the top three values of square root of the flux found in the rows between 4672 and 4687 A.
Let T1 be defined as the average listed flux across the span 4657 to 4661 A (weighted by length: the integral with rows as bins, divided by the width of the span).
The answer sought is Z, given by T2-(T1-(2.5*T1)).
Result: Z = 21.2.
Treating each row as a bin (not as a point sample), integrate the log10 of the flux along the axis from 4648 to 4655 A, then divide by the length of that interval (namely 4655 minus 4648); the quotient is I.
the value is 1.05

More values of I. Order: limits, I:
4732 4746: 1.08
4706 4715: 1.04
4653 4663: 1.06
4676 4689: 1.05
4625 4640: 1.09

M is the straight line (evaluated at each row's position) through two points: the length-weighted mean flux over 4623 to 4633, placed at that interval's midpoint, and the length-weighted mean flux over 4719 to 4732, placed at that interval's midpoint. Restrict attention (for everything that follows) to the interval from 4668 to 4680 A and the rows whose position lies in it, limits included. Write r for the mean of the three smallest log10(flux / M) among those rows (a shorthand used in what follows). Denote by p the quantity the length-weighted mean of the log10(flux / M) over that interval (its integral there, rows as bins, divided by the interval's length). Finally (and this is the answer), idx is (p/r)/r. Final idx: -16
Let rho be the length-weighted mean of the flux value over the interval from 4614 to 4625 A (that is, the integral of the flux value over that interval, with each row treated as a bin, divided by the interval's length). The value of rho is 12.4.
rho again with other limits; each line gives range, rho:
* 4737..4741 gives 11.9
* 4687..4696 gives 12.0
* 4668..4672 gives 11.3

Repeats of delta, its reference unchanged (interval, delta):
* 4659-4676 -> 4662.16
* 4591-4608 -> 4591.84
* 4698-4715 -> 4698.80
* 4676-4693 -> 4692.31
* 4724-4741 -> 4724.84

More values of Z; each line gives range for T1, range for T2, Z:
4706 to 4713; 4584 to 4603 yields 19.9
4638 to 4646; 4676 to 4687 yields 20.7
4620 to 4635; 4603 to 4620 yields 22.4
